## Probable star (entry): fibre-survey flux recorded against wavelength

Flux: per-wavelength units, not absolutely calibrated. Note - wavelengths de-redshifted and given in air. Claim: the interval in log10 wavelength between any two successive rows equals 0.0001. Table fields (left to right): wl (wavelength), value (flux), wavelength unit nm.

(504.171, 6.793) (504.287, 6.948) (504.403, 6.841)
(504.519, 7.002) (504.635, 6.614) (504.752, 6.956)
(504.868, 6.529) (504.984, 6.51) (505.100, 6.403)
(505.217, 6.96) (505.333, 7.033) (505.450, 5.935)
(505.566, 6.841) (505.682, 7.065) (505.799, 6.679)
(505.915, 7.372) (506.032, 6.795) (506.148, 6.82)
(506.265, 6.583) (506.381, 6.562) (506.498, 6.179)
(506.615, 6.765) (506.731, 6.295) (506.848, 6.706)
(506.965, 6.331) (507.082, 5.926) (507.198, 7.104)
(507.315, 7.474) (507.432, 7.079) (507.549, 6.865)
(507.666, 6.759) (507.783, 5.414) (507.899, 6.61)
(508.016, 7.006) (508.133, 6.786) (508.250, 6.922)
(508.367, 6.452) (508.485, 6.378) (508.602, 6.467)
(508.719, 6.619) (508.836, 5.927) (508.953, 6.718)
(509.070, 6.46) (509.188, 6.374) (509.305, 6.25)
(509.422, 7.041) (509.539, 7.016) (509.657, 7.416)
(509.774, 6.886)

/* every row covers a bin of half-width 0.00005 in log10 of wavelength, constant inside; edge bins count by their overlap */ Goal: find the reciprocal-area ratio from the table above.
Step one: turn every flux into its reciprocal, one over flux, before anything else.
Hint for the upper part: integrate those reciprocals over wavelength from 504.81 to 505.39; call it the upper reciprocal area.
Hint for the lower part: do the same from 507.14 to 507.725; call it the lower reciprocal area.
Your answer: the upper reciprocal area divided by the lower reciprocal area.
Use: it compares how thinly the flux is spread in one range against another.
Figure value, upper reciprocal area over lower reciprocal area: 1.05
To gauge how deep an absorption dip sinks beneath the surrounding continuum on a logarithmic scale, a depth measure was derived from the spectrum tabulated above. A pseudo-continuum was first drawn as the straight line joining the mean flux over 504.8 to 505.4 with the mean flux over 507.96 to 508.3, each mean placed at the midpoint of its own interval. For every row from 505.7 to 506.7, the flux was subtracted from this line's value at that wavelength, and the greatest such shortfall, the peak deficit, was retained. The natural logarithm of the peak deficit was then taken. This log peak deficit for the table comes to -0.5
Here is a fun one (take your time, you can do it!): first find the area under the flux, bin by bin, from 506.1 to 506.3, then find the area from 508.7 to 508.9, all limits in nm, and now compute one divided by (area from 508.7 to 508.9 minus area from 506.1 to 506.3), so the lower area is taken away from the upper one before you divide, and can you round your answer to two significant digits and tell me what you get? -11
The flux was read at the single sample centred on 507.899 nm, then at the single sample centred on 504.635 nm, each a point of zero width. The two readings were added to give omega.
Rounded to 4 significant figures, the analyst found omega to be 13.22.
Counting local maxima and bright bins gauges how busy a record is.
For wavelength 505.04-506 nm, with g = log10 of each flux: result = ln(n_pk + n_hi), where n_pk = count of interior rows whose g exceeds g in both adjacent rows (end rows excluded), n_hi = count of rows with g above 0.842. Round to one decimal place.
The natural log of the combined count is 1.8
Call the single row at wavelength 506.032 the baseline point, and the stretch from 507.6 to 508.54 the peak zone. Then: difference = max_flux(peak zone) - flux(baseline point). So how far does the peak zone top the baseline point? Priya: 0.21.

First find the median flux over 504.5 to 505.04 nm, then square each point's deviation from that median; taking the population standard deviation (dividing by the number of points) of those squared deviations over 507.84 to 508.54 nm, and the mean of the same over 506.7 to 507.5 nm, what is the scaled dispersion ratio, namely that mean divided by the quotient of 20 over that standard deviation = 0.0007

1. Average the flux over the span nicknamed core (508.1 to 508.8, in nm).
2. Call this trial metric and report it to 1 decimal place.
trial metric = 6.6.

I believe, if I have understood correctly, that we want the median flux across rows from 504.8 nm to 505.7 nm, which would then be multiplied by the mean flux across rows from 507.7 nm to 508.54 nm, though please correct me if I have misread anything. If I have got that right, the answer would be 44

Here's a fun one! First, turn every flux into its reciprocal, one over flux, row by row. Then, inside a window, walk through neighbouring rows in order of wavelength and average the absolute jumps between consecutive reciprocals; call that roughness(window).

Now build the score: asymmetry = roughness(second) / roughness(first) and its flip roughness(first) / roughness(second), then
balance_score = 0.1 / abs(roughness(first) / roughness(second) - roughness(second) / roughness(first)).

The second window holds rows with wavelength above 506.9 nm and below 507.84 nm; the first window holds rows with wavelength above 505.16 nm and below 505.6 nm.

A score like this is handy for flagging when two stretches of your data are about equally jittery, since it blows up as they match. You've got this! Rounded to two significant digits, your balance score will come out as 0.26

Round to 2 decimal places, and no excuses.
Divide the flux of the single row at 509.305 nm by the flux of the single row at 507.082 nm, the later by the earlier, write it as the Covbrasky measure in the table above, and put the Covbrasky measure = 1.05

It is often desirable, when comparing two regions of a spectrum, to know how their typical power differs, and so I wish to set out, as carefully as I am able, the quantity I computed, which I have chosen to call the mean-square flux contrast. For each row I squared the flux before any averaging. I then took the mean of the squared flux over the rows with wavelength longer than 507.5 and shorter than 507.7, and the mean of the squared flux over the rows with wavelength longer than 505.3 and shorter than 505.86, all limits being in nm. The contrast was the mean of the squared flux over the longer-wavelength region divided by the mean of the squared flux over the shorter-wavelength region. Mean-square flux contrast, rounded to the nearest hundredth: 1.03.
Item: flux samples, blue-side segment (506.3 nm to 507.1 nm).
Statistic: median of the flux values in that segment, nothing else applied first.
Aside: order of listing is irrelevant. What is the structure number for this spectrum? 6.33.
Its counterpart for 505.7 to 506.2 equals 6.81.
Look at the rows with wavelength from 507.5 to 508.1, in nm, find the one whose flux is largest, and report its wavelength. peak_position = 508.016 nm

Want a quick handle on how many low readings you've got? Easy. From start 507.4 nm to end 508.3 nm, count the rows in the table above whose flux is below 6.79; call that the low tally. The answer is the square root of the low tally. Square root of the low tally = 2.0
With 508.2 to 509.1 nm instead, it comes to 2.6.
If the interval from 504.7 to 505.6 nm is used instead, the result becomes 2.0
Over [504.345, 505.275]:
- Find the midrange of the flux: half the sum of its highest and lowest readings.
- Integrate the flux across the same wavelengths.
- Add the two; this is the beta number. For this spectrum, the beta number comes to 13.0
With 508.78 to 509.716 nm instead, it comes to 12.9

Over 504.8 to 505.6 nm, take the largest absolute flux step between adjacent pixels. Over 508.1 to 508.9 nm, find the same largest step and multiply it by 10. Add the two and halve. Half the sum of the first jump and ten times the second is 4.0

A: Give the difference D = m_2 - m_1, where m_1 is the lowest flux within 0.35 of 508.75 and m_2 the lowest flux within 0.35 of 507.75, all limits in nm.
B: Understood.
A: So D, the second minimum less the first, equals -0.51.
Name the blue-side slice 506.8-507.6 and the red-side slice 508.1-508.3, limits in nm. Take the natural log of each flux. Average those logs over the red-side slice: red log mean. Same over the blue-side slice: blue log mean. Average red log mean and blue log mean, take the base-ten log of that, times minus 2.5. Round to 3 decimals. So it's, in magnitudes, -0.707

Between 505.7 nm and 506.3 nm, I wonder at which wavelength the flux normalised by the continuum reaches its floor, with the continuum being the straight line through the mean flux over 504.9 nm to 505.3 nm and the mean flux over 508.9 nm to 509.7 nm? 506.265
